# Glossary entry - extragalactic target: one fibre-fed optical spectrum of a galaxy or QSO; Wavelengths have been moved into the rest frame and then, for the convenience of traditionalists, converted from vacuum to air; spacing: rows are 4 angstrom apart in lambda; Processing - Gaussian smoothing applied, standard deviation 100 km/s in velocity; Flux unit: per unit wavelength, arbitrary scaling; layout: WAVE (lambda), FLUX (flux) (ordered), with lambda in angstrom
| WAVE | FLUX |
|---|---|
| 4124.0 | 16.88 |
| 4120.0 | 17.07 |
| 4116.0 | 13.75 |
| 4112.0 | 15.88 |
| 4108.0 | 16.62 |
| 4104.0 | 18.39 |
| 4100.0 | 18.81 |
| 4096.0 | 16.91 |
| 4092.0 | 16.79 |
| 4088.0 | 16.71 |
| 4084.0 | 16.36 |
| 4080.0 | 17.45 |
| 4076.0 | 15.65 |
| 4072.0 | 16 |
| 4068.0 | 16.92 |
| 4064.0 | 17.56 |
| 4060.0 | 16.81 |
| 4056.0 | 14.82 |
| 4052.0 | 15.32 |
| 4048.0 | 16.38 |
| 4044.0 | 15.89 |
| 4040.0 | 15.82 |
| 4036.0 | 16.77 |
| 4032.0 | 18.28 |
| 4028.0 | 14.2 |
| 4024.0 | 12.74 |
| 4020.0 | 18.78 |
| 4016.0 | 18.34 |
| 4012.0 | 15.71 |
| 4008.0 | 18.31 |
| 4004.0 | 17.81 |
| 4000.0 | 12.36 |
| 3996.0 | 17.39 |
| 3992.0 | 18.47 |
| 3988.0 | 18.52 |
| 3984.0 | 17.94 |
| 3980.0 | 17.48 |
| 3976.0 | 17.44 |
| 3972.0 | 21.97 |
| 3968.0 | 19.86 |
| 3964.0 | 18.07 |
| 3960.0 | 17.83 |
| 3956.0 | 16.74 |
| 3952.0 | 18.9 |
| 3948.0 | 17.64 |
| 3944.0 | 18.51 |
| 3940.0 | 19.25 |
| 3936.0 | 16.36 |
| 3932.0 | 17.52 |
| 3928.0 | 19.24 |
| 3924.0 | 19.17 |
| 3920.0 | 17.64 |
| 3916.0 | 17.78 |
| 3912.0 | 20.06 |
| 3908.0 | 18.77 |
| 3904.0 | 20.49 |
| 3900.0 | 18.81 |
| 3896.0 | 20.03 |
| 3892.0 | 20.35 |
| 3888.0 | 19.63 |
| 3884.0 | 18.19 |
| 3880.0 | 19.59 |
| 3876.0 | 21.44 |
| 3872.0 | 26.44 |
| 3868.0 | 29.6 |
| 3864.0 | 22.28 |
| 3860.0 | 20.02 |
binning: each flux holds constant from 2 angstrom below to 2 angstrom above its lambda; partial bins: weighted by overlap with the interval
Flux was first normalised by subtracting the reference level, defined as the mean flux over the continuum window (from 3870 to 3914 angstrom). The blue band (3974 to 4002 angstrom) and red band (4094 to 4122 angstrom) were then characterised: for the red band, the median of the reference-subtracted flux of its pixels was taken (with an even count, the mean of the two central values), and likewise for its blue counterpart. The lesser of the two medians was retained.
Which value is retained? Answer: -3.4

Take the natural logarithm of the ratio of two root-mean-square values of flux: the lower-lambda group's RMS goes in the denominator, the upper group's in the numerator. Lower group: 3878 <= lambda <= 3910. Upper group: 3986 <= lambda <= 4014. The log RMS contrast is -0.13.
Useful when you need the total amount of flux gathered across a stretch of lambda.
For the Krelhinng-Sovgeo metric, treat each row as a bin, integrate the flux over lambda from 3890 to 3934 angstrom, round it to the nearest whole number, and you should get 839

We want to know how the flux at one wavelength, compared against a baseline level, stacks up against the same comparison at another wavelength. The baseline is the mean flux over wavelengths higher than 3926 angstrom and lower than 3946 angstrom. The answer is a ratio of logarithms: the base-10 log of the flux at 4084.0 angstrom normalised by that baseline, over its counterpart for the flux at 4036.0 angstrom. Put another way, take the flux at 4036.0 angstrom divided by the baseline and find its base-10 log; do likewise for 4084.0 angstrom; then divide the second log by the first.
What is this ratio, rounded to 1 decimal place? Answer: 1.3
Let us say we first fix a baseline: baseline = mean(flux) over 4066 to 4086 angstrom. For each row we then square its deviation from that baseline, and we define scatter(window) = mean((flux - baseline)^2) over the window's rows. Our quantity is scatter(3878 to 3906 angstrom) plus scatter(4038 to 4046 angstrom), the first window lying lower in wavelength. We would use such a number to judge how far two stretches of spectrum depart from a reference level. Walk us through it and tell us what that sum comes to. 11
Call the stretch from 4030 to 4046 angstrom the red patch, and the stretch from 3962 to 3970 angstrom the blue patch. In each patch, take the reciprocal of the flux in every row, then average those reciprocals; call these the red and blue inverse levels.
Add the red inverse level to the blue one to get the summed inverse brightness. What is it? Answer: 0.113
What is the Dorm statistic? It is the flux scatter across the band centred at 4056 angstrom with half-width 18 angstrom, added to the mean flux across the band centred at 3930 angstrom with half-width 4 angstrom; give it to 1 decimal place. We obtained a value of 19.2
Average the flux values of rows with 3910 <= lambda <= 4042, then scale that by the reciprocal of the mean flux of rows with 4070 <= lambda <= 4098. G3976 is 1.07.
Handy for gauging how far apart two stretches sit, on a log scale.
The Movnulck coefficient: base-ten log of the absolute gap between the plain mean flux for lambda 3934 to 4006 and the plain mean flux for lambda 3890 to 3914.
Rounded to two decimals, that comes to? 0.26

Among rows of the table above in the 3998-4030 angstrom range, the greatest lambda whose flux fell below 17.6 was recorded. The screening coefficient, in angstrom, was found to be 4028.0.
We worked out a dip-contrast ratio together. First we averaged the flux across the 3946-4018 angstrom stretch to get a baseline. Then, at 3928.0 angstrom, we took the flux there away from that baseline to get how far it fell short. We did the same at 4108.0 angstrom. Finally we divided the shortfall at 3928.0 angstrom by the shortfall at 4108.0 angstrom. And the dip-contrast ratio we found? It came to -1.2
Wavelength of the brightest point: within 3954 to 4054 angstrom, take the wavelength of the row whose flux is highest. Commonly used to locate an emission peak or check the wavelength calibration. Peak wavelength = 3972.0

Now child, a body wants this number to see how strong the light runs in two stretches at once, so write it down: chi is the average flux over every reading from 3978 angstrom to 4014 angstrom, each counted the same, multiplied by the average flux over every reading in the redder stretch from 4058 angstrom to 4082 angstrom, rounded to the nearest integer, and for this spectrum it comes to 286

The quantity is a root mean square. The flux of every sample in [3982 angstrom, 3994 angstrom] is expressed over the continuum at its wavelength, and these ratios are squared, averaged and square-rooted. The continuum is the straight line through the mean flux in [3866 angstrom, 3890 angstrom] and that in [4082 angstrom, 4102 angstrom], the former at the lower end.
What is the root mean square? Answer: 0.93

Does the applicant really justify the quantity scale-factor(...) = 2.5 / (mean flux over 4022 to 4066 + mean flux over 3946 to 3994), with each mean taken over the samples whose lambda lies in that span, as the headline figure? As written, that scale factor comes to 0.0729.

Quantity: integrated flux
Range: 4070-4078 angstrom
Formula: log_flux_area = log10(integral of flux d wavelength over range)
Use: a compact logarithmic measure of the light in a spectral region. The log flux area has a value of 2.10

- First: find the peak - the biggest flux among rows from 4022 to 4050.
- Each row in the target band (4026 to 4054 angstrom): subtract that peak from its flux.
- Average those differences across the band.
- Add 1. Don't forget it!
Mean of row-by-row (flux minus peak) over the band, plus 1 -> -1.2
